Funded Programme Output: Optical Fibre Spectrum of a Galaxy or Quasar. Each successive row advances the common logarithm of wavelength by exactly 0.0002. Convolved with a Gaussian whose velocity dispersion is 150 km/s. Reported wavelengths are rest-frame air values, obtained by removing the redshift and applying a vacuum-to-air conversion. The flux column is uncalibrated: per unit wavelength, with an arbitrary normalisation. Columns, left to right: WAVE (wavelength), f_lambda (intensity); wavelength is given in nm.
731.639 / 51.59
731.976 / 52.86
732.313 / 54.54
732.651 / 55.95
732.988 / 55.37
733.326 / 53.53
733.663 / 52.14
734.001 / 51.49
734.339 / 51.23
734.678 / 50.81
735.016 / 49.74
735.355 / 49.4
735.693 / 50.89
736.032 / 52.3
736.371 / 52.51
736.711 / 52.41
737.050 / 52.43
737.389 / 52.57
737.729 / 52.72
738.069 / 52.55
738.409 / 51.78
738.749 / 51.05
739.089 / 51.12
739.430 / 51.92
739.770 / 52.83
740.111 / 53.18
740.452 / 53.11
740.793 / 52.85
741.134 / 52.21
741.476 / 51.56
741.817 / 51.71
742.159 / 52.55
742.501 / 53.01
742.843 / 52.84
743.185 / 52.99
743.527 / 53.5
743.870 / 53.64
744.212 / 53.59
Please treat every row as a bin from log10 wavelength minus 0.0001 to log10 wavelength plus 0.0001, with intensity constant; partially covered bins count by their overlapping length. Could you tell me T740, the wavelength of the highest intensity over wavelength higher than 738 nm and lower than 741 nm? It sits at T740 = 740.111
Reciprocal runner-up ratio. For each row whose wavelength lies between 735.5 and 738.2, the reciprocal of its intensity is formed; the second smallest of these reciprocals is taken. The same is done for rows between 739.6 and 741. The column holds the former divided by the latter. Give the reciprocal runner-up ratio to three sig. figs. 1.01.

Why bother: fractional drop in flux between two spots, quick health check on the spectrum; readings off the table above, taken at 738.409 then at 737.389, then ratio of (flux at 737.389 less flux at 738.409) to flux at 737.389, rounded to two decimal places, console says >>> 0.02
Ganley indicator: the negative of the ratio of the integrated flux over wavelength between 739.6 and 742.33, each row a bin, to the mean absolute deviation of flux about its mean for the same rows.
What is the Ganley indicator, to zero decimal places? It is -284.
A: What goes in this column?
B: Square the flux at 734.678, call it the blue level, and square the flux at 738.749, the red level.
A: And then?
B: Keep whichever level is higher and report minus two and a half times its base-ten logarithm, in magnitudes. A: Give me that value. -8.54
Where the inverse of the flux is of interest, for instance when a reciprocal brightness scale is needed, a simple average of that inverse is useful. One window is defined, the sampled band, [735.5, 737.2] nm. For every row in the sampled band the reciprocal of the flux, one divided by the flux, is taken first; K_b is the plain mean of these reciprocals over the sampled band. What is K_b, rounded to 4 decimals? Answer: 0.0192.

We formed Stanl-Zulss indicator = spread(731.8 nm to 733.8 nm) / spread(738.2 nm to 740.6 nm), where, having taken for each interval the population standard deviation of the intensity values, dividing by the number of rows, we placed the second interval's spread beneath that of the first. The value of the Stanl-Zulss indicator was 1.6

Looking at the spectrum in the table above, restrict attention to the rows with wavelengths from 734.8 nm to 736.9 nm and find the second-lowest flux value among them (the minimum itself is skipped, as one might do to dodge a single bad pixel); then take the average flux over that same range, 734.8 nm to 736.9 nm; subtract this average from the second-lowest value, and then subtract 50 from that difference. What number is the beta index -51.5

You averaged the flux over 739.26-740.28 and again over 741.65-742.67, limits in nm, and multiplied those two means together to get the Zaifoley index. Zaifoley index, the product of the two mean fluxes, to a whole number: 2760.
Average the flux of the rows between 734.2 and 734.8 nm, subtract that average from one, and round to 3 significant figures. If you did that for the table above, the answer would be -50.0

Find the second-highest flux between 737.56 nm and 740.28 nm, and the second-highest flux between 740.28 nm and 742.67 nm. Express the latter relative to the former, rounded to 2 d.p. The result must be 1.00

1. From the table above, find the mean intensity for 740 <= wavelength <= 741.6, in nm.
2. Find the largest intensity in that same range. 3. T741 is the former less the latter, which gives -0.60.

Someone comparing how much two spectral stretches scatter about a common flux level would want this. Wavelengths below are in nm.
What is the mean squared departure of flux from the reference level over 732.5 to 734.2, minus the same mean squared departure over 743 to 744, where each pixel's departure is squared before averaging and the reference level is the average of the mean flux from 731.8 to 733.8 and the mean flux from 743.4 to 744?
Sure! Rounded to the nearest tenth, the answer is 2.8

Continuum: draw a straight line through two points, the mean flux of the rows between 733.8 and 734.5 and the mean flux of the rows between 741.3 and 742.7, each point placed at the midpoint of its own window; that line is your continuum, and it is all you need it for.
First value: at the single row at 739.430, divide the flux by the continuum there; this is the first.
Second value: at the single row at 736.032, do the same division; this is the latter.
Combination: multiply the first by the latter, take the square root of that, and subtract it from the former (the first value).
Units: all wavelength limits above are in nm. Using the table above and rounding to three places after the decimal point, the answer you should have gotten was -0.007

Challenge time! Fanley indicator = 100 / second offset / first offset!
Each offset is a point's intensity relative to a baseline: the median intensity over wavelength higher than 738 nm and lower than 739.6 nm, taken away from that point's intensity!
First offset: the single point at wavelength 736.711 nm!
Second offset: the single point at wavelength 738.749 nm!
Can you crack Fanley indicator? -217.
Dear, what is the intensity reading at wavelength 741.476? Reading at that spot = 51.56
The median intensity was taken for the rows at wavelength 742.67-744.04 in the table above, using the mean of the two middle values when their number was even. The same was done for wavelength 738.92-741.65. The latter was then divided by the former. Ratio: 0.986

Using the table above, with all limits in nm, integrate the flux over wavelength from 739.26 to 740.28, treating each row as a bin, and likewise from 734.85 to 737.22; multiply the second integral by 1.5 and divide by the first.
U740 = 3.4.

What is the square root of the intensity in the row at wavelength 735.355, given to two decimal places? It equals 7.03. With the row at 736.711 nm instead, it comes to 7.24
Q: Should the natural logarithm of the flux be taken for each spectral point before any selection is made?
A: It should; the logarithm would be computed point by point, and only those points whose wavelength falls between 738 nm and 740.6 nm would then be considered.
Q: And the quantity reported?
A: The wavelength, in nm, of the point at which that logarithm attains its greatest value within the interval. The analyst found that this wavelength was 740.111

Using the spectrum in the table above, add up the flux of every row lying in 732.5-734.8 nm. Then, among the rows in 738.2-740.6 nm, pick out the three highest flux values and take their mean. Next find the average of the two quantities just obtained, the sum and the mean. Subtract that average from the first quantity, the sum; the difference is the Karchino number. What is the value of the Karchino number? 159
